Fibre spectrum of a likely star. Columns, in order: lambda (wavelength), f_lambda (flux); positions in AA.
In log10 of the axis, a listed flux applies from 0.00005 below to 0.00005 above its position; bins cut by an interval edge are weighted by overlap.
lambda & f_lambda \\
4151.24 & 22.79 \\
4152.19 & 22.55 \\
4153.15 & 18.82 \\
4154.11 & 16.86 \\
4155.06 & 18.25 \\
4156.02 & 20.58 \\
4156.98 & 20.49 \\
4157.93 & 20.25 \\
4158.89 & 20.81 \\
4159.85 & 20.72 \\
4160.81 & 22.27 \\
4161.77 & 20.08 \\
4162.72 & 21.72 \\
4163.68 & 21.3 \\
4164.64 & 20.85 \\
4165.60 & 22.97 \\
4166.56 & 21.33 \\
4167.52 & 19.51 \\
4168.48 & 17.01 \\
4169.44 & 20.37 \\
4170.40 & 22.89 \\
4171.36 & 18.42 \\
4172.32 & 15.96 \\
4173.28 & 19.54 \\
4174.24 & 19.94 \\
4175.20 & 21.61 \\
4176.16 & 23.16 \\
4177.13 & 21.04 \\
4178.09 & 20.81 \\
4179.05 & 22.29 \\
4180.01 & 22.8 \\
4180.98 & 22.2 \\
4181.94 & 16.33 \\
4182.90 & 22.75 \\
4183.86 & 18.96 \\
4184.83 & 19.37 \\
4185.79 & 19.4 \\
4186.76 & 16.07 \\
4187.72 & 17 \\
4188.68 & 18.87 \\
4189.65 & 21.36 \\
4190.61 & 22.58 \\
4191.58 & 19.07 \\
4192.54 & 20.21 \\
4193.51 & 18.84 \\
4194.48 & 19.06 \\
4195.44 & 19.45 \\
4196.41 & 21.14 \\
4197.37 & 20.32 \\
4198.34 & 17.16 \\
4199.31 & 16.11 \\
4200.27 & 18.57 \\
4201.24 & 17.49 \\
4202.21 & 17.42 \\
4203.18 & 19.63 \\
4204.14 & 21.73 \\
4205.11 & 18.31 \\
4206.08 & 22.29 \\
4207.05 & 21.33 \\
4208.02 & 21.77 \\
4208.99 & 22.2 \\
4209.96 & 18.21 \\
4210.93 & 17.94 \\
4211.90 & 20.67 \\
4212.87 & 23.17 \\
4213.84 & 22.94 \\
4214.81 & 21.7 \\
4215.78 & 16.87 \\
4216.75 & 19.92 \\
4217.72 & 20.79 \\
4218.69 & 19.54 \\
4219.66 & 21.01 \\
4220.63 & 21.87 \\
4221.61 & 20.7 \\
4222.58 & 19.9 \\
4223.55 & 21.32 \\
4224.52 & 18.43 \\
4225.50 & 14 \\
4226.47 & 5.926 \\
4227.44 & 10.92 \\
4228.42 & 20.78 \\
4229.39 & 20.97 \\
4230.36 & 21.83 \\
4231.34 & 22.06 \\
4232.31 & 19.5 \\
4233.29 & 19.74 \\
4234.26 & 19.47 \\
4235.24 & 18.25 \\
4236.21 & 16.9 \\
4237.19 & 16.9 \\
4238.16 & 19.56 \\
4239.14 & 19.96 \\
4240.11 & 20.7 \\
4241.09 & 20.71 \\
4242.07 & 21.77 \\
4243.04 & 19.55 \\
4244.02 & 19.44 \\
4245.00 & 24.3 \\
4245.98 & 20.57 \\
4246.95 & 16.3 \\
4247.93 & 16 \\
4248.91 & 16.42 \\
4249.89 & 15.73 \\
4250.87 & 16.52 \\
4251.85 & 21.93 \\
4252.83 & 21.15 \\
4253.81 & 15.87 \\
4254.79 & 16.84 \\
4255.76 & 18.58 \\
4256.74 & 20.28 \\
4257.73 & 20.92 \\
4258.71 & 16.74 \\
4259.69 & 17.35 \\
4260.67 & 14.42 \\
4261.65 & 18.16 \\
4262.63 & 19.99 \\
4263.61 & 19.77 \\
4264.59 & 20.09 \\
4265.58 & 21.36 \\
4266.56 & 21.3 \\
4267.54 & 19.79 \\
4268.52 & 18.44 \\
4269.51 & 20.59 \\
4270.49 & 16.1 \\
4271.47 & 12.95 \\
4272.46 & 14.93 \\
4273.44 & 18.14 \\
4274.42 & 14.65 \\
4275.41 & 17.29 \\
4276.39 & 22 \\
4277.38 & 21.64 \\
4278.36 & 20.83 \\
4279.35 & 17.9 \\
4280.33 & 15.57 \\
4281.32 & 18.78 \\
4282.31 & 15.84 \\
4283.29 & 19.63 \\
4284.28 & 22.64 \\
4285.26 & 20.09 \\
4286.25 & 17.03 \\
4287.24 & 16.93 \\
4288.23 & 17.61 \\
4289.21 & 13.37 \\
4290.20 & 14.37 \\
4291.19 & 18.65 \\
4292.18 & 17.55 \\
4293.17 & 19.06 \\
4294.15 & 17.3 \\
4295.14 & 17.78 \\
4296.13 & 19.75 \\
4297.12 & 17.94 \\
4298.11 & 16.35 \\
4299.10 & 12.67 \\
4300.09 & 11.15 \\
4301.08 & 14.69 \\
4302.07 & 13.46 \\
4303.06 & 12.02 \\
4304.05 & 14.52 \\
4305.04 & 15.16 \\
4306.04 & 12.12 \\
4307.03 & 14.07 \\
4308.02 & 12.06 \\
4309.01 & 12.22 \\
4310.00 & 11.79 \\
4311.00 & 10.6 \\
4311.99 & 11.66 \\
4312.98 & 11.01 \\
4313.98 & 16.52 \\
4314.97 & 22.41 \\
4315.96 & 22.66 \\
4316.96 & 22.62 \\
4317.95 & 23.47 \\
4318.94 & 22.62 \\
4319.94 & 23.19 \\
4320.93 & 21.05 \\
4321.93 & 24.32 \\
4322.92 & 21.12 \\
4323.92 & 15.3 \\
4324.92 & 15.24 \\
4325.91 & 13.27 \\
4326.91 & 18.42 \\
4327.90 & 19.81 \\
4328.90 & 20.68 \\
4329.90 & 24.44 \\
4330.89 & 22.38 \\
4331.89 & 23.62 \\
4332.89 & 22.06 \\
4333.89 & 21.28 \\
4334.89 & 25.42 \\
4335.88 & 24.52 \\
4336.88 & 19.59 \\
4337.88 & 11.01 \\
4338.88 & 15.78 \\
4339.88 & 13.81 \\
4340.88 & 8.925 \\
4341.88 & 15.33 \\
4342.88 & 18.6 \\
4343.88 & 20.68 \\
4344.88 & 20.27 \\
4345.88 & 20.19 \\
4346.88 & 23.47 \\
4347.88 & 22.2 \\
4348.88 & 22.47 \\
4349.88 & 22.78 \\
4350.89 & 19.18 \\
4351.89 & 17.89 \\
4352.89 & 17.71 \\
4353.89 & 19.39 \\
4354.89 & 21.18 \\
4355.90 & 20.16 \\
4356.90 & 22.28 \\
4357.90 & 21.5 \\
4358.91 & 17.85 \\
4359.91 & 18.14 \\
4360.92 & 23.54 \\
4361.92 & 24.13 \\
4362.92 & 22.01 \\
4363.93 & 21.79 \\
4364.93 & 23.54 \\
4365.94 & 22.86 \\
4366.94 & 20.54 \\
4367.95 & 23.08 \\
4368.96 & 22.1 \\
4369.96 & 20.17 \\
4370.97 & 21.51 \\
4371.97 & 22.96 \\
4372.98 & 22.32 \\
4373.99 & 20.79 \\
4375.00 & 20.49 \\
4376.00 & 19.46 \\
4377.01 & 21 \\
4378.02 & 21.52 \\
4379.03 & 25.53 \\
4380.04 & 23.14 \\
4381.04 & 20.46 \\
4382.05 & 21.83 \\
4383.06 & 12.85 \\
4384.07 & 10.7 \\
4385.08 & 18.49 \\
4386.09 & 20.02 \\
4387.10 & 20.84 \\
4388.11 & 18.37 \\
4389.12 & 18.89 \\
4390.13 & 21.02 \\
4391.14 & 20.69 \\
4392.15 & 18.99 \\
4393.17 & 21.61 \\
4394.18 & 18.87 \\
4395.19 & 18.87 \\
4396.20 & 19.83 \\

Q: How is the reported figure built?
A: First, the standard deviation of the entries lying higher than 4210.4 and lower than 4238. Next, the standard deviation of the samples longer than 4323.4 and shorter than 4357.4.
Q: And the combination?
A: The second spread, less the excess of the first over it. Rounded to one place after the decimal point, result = 4.1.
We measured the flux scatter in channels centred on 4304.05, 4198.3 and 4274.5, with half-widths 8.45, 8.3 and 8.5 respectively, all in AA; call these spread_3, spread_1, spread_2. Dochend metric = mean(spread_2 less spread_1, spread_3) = 1.7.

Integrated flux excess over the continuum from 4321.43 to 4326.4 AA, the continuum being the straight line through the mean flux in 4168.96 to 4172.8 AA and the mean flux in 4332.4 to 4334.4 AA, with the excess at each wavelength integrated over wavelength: -18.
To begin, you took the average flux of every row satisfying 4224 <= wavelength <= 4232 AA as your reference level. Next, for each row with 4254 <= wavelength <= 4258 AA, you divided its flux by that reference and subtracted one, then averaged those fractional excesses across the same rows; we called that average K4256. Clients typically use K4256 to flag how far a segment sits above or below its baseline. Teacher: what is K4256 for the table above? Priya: 0.1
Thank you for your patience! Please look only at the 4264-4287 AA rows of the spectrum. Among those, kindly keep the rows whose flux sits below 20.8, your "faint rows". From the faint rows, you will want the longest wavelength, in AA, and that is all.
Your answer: 4286.25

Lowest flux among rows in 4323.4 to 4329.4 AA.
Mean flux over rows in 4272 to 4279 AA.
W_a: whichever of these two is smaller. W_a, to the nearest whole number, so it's 13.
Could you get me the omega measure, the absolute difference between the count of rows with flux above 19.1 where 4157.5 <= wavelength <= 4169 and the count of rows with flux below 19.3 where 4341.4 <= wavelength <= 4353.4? 6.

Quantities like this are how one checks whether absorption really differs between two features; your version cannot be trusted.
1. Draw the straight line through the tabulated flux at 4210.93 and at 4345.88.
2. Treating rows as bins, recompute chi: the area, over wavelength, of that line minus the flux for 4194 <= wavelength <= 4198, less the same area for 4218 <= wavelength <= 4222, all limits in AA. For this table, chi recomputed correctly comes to 2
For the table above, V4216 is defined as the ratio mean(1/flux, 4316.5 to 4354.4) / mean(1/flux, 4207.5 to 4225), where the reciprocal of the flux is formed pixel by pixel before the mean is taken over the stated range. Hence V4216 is 1.08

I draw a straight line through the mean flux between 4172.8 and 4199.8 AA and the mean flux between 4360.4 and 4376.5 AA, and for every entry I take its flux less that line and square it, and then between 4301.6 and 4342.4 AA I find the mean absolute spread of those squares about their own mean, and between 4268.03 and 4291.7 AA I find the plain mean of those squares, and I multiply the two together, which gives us 612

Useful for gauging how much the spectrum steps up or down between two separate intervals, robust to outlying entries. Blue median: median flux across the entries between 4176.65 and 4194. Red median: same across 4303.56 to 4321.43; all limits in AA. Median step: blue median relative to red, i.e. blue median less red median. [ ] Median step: 5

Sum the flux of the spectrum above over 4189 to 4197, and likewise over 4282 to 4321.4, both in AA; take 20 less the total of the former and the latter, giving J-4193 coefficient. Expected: -807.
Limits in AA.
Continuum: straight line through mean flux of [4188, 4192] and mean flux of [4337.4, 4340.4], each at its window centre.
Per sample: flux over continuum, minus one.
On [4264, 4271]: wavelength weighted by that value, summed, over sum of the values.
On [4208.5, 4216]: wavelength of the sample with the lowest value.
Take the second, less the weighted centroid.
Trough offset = -51.0 AA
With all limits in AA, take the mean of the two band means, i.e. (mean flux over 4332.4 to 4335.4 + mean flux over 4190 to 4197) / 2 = 21.5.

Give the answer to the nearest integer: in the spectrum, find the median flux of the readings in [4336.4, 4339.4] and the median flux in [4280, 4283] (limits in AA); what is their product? 250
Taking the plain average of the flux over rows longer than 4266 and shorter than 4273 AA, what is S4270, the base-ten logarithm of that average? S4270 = 1.25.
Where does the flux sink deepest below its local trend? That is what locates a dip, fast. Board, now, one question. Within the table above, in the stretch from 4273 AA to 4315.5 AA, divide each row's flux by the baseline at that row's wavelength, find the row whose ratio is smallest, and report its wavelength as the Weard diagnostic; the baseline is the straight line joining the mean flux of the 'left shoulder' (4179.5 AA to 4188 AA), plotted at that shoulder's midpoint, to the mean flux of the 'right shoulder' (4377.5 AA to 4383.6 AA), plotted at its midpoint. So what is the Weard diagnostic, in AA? 4311.00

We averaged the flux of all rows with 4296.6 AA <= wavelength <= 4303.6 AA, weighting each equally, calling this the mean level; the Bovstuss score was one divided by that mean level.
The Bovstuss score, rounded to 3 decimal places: 0.071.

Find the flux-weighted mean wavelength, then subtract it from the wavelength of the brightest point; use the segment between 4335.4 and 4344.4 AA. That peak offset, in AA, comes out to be -3.9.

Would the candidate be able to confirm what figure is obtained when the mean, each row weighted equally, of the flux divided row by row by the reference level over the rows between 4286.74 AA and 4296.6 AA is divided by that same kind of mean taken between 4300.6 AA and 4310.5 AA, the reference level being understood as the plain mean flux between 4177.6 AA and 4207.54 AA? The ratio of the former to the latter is 1.30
